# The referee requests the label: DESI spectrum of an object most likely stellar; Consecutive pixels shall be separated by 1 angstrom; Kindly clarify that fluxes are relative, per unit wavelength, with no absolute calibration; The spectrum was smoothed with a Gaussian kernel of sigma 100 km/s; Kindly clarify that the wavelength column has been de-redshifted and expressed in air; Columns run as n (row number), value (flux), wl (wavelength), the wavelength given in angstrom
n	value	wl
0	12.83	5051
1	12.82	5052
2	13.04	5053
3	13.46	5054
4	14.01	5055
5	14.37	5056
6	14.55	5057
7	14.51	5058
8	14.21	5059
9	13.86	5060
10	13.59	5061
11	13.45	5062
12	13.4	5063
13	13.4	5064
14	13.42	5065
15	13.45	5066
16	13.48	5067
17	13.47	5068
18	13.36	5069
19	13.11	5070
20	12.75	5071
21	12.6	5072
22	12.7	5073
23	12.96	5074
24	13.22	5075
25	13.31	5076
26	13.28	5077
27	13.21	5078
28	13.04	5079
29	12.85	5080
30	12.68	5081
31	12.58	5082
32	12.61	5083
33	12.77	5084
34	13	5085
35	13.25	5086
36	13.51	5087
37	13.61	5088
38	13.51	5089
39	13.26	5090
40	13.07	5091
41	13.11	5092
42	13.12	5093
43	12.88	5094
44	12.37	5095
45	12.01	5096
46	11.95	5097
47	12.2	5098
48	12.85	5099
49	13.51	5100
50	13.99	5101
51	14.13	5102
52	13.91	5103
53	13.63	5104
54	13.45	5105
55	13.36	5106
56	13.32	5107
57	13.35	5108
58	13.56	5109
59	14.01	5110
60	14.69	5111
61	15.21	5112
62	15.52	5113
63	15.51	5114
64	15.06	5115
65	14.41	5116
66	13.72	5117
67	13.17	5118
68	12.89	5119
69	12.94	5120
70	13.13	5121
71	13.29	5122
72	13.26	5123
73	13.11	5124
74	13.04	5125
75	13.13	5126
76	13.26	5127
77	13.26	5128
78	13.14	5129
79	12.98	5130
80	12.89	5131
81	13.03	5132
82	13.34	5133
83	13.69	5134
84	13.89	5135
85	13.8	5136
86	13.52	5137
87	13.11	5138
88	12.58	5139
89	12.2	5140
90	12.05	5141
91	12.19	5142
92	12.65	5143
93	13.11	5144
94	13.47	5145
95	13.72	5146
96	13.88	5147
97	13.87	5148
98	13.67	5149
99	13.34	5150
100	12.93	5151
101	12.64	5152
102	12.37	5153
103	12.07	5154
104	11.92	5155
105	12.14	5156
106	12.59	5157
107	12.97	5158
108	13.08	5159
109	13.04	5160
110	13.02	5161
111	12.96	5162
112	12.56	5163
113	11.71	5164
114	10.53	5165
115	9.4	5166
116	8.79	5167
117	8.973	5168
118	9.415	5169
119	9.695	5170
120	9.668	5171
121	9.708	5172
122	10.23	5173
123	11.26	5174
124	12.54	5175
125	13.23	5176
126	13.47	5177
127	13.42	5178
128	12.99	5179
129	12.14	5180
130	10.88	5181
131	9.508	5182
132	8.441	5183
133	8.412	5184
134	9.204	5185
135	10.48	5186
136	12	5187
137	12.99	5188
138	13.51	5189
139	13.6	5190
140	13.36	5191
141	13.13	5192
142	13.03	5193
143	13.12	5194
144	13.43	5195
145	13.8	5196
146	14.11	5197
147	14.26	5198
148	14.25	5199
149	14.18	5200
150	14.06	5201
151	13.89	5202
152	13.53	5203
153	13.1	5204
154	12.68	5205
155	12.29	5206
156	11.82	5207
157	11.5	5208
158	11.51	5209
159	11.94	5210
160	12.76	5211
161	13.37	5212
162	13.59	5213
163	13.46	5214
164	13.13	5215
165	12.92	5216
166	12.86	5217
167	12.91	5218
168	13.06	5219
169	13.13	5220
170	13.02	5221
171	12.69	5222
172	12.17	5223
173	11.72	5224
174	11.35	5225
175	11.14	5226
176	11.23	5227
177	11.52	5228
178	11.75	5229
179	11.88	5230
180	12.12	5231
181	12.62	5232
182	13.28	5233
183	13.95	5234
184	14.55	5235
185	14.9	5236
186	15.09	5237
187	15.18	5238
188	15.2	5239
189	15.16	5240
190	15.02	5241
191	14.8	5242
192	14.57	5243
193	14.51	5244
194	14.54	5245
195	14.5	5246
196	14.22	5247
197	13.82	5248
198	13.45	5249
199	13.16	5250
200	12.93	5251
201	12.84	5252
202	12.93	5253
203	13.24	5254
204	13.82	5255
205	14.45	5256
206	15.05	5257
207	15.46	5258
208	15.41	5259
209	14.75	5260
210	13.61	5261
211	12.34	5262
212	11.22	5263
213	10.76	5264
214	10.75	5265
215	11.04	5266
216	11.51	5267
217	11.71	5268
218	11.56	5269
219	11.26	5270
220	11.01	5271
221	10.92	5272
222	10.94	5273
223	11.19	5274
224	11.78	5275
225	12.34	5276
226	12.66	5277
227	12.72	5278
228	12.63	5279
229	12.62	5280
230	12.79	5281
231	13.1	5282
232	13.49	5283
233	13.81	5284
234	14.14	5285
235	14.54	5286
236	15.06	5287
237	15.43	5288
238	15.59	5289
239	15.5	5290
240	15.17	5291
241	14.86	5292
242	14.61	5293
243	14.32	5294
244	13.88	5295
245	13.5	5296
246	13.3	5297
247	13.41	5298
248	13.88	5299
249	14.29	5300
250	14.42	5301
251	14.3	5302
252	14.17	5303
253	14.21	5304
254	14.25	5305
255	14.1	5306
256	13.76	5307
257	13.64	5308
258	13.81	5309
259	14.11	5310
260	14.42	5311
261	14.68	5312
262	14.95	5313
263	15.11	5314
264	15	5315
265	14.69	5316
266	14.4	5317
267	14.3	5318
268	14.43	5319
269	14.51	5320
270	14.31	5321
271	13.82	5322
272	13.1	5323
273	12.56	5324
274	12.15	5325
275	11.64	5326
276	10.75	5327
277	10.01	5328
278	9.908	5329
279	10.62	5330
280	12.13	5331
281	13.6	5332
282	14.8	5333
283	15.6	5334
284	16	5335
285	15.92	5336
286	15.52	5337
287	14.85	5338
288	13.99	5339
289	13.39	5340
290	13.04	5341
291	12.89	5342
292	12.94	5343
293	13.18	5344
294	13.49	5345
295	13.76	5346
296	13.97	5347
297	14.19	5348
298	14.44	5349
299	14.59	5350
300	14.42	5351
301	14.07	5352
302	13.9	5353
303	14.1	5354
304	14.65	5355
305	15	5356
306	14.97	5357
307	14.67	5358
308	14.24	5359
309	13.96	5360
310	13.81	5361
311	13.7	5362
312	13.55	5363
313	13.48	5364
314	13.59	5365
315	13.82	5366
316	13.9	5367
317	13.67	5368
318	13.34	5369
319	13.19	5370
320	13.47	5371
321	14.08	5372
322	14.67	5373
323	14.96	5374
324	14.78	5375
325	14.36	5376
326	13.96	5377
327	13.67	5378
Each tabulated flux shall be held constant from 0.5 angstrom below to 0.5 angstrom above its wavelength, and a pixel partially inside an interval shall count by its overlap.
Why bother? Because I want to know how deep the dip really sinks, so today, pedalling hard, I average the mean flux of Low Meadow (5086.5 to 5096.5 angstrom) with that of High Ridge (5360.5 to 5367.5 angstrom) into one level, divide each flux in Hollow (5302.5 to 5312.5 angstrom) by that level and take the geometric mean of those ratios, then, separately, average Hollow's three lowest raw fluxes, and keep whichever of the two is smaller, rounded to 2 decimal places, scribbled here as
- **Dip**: 1.06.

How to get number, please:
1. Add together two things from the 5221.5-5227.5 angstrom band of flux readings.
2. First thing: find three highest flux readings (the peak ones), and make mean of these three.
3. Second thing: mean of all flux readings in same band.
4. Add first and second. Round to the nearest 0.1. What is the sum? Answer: 23.9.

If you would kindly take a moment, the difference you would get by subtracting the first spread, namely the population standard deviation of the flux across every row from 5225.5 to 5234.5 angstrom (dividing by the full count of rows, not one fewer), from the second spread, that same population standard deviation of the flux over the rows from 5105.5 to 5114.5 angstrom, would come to 0.0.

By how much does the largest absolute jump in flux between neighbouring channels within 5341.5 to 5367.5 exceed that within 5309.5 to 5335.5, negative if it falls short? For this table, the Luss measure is -1.0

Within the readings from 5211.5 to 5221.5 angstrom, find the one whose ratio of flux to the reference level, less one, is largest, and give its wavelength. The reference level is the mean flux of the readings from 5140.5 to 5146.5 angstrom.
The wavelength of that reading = 5213 angstrom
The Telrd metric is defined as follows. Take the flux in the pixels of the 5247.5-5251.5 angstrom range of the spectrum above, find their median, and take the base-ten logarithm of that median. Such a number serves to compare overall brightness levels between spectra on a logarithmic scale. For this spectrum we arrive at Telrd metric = 1.12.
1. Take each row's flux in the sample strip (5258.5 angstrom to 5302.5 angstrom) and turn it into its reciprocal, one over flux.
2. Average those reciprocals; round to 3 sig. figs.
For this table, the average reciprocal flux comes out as 0.0772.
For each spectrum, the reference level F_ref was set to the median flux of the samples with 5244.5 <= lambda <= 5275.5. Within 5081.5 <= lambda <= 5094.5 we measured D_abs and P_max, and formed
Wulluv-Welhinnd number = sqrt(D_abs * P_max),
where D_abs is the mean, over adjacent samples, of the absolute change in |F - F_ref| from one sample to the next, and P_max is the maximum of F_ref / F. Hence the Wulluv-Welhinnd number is 0.372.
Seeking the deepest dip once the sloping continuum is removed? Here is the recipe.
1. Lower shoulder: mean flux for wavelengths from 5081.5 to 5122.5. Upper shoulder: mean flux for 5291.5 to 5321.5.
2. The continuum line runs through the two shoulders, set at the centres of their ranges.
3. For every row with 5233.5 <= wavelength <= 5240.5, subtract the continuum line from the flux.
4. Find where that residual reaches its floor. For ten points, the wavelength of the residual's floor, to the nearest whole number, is 5234 angstrom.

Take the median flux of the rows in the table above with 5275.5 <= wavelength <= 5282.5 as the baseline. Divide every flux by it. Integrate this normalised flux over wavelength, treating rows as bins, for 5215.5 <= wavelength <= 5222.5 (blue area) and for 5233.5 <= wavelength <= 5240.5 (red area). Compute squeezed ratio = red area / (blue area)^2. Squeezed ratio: 0.160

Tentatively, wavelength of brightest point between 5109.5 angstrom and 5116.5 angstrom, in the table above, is 5113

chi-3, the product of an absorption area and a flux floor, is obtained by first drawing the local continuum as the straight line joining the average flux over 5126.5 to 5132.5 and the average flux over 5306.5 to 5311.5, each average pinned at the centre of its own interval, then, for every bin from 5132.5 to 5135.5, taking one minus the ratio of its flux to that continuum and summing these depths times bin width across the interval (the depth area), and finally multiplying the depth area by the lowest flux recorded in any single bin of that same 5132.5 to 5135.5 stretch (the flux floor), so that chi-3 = -1.6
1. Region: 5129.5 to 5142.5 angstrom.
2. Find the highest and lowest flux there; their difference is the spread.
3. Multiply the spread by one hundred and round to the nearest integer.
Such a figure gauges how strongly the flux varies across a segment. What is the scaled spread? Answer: 184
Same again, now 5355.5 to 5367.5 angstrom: 152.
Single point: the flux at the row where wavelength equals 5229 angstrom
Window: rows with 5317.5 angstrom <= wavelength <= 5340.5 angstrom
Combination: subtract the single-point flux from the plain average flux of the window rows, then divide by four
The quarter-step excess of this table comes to 0.4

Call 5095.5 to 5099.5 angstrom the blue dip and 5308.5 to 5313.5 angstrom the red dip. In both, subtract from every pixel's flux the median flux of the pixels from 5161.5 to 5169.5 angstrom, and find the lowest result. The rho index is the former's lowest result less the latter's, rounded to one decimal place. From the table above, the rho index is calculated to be -1.9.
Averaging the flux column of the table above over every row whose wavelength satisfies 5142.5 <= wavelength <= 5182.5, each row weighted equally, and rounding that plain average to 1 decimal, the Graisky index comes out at 12.0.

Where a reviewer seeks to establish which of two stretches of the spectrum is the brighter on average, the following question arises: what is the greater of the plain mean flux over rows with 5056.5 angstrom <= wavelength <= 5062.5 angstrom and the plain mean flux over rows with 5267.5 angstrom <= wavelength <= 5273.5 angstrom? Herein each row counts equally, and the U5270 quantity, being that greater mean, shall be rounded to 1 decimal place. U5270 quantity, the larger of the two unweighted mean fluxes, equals 14.0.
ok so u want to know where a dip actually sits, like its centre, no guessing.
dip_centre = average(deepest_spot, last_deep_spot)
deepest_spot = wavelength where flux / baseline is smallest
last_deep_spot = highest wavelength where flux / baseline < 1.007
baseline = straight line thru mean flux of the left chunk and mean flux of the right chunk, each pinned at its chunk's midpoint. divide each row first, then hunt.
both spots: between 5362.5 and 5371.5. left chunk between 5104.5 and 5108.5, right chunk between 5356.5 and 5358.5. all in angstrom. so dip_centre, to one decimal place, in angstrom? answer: 5370.5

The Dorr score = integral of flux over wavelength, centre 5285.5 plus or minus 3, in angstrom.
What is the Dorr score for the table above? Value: 86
